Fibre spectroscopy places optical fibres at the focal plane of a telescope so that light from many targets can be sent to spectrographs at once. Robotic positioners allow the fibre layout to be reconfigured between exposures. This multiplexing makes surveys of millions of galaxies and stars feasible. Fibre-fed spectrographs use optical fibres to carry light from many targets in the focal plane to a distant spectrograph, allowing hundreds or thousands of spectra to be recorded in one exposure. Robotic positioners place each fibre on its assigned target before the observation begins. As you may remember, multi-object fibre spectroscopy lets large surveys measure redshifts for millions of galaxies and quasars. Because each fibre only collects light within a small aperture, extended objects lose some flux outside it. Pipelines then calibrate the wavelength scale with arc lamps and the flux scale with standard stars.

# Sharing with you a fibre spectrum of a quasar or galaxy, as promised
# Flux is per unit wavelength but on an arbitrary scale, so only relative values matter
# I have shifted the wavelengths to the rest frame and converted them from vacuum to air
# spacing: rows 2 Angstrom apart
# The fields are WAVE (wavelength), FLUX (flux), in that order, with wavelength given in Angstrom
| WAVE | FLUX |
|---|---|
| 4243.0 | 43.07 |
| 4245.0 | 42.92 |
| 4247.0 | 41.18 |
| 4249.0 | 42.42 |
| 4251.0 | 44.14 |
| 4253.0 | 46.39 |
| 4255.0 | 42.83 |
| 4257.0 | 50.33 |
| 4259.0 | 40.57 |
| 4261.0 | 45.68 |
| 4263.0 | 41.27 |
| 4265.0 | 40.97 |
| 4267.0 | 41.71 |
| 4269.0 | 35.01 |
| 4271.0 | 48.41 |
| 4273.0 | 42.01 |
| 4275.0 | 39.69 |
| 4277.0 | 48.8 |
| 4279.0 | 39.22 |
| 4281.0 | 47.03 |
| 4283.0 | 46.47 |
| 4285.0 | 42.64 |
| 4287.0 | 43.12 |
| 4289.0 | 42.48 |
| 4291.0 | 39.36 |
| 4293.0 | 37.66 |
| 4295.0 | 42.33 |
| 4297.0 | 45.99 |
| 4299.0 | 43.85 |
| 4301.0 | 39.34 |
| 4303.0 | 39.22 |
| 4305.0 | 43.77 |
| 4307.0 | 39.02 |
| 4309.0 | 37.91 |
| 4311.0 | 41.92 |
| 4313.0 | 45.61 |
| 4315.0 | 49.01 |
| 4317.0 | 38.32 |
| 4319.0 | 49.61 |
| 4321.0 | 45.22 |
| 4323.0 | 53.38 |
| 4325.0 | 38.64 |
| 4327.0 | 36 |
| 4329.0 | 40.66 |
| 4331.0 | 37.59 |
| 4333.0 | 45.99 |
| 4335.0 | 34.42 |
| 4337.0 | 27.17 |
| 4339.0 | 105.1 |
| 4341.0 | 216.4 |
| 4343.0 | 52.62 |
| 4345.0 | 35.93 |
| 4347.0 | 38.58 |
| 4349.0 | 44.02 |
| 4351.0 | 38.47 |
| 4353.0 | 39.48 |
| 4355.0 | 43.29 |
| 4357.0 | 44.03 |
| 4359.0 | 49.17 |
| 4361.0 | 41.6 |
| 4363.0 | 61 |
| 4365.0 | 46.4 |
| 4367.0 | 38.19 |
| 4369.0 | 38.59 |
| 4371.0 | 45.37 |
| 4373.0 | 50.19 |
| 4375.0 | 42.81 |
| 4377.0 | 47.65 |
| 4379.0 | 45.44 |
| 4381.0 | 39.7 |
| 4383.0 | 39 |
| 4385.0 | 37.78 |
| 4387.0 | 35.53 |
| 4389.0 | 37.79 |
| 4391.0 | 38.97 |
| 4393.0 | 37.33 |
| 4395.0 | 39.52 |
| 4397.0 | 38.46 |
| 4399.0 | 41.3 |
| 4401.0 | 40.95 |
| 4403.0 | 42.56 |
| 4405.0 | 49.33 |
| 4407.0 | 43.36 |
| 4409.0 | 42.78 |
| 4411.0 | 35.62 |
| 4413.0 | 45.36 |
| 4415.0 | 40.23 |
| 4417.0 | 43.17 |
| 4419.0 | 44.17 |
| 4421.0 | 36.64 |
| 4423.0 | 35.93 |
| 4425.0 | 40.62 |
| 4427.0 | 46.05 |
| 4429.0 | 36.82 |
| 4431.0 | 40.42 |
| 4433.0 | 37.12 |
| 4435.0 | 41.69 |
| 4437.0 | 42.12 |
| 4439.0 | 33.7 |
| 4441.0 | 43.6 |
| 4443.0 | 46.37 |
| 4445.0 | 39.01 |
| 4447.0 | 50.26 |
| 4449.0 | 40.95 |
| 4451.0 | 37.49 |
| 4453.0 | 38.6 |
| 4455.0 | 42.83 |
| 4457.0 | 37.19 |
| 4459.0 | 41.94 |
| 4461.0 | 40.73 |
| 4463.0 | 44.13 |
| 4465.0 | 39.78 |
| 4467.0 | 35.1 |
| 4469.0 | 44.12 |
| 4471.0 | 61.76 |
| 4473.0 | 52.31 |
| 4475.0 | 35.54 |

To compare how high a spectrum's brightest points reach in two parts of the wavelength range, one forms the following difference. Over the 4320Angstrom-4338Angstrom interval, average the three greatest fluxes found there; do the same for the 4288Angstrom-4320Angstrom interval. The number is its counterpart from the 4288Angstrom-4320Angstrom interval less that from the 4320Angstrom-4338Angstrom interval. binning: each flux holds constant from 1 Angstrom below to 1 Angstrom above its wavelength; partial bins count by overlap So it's 0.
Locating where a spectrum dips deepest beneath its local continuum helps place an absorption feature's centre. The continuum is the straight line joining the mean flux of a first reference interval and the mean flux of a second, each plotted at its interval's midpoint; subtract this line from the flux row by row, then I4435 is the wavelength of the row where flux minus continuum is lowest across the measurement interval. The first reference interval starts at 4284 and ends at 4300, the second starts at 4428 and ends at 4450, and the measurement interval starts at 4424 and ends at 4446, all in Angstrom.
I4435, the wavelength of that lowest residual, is 4439.0 Angstrom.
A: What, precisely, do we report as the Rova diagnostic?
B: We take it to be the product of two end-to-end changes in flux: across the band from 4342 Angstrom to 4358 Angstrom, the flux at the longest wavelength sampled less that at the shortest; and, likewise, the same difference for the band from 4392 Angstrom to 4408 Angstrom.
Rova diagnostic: -52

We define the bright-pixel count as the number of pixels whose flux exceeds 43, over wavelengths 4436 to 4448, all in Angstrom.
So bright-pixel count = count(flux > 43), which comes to 3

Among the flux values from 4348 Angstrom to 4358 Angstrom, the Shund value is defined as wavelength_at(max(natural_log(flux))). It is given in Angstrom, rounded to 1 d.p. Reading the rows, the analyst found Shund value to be 4357.0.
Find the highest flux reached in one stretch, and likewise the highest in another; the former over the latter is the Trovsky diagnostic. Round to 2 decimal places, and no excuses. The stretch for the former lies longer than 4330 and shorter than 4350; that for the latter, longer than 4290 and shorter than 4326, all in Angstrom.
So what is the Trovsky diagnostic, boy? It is 4.05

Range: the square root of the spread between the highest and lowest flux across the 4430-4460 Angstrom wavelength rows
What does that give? 4.1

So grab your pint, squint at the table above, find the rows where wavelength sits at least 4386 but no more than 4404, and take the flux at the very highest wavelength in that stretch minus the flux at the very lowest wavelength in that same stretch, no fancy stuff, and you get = 7.0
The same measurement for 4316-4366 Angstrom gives 8.1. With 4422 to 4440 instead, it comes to -2.2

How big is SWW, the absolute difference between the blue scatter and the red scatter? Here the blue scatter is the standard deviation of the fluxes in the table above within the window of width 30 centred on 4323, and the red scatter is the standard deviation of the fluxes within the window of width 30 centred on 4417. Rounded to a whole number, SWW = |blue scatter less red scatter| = 3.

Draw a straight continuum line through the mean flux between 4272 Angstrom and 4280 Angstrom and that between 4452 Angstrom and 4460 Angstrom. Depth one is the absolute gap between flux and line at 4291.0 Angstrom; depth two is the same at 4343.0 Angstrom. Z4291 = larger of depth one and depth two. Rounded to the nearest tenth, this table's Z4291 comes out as 11.0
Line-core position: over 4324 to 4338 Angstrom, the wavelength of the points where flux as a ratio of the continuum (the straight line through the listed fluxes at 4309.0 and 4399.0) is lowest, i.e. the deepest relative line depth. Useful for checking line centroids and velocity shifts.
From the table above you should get 4337.0 Angstrom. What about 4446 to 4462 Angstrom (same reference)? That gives 4457.0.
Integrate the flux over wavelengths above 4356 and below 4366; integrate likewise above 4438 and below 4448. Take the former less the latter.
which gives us 59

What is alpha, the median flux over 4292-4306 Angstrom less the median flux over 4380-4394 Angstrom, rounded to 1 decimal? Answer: 4.5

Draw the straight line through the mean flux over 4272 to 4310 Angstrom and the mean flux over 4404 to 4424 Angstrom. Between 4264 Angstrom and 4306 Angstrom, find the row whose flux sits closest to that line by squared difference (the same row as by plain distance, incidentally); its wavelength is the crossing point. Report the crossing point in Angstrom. 4273.0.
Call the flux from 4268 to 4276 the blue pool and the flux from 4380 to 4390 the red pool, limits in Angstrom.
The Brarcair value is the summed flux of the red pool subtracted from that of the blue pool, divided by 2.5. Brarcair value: -10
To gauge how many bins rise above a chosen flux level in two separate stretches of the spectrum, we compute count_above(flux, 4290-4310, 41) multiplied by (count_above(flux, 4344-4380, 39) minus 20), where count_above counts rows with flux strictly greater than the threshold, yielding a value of -28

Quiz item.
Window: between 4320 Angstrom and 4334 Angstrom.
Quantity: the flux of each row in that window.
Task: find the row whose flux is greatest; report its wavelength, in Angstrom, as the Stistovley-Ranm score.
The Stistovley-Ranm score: 4323.0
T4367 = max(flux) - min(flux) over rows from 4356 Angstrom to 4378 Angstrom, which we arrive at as 23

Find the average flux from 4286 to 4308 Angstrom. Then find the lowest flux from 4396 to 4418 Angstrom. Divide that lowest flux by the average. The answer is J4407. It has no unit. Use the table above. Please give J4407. 0.859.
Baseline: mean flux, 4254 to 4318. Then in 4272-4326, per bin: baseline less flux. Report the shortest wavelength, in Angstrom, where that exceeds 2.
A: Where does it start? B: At 4275.0 Angstrom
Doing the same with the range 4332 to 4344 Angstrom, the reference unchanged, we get 4335.0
